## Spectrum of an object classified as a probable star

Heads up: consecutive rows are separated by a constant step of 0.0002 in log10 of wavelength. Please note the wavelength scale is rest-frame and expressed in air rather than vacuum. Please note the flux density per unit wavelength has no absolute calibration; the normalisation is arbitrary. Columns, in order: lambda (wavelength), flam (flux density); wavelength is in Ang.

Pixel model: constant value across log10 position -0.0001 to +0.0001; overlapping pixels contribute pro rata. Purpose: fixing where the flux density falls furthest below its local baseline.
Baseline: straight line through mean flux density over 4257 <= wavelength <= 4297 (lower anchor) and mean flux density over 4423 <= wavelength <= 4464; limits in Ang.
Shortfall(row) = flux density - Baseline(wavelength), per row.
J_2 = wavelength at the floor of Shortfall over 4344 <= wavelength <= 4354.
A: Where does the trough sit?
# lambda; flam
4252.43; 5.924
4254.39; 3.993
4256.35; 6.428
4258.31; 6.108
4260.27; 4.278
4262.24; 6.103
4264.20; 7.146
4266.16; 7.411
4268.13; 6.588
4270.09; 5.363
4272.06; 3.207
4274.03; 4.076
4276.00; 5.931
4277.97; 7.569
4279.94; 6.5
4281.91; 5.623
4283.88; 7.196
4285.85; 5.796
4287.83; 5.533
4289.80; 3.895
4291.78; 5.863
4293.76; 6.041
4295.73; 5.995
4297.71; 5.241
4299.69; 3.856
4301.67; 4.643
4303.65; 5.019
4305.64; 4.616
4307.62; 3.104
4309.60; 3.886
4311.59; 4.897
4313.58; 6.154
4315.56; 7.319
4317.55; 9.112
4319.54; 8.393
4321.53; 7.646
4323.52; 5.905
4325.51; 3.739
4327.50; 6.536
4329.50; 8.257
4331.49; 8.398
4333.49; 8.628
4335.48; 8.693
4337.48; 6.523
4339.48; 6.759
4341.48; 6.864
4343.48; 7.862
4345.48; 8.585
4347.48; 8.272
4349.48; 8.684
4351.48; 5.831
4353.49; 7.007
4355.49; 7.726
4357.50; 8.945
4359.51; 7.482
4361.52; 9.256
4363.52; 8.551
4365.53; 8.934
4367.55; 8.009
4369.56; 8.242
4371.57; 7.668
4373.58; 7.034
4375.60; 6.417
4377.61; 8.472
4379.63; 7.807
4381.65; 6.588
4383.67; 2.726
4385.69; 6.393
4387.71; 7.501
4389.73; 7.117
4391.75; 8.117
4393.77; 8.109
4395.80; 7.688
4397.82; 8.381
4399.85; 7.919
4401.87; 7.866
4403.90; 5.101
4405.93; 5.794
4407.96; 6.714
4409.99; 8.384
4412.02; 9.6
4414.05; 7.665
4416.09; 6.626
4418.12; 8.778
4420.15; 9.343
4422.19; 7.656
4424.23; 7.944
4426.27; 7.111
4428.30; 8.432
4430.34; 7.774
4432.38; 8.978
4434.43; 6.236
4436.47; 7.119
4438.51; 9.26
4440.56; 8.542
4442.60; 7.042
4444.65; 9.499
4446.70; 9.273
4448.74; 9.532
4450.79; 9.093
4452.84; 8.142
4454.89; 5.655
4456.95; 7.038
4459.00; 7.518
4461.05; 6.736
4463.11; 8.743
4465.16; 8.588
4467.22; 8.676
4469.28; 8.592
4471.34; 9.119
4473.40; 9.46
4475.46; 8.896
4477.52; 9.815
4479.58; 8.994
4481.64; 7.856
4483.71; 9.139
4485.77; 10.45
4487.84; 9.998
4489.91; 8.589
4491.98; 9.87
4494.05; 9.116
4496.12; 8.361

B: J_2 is 4351.48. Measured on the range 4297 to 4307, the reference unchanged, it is 4299.69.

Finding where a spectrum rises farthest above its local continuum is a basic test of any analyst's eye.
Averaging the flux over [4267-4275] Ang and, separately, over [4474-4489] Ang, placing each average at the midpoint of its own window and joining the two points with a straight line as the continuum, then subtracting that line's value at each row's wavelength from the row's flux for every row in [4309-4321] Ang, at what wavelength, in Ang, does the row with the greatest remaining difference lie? 4317.55 Ang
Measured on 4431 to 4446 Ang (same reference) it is 4444.65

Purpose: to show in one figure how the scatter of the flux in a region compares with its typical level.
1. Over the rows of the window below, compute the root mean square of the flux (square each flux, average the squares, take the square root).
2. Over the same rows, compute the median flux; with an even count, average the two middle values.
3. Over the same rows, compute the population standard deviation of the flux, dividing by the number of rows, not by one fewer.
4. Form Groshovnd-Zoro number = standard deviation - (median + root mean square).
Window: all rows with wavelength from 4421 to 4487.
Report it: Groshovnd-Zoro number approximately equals -15.9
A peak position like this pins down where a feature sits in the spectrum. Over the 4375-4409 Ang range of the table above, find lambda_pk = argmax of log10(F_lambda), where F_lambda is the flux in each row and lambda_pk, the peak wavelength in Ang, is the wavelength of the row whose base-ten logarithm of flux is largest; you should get 4377.61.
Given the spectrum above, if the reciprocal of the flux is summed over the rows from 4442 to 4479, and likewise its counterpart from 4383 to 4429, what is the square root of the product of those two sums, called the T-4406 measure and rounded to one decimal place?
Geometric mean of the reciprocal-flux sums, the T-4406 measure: 2.7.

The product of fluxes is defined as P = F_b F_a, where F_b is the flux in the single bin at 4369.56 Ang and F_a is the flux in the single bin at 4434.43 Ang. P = 51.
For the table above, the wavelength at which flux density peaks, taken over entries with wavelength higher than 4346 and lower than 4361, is 4357.50 Ang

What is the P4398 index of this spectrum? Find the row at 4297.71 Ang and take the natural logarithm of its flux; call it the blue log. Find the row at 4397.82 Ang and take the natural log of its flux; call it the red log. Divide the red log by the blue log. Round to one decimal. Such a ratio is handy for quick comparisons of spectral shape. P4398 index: 1.3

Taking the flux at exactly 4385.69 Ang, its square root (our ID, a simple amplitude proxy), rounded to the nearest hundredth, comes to 2.53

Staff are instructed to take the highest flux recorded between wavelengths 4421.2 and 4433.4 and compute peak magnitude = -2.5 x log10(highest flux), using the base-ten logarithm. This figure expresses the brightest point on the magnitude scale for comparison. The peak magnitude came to -2.38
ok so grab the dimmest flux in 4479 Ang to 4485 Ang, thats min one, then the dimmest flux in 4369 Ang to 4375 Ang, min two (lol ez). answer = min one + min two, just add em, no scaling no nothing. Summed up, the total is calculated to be 14.9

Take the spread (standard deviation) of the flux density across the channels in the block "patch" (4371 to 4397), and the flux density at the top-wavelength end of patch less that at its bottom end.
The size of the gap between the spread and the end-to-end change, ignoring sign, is 1.4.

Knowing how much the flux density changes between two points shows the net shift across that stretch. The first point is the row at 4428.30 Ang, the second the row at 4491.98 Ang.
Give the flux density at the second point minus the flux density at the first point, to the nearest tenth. 1.4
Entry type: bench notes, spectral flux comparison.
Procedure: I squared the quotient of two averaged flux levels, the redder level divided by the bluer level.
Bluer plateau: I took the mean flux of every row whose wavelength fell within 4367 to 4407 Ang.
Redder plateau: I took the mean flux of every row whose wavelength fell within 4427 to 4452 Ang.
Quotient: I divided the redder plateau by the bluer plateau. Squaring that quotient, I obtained 1.38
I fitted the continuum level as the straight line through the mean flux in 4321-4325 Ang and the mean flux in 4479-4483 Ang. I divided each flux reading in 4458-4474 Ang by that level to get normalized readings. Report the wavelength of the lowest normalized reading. 4461.05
